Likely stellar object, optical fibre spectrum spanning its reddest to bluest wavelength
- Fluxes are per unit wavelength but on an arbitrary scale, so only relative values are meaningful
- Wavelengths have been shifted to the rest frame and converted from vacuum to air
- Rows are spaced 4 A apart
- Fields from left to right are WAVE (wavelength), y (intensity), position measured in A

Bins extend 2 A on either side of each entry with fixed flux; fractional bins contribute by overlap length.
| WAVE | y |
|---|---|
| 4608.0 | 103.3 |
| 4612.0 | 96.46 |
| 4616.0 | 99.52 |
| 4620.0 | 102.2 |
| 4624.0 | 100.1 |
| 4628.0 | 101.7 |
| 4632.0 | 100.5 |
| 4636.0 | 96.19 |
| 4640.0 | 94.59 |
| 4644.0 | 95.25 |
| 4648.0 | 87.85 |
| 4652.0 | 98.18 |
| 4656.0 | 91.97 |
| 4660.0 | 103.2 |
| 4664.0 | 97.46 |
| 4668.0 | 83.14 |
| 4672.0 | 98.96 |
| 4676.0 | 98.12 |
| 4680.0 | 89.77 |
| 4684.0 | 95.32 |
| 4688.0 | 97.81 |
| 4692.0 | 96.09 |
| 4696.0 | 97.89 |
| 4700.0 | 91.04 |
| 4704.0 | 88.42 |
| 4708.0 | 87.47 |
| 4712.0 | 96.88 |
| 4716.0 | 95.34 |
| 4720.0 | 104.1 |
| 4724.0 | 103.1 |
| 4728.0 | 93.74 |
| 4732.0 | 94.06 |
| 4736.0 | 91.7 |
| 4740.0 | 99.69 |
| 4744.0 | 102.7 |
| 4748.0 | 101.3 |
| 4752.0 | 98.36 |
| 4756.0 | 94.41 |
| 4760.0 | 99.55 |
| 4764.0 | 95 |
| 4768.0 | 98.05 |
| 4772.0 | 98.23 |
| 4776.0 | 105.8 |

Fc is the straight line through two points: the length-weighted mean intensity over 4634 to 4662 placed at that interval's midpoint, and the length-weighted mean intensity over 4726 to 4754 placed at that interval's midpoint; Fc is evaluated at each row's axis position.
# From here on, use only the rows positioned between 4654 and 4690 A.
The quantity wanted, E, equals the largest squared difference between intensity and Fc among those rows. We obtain 159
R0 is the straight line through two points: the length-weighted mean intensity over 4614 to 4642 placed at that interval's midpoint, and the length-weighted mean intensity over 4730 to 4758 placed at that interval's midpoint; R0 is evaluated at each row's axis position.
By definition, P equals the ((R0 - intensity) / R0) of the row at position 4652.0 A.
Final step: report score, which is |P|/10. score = 0.0007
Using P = 0.01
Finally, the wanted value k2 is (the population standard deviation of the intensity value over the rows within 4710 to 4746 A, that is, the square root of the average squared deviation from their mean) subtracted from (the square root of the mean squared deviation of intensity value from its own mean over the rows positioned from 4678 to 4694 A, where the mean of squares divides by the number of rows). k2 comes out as -1.3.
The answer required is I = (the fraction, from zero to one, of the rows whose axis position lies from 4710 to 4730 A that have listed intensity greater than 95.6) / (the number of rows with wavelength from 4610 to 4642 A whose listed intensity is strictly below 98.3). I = 0.20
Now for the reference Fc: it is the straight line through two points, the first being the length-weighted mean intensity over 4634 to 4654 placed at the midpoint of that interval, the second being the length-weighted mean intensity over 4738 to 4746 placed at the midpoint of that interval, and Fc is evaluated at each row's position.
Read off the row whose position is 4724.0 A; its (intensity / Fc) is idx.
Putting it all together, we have 1.03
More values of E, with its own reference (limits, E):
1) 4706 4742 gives 84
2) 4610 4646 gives 56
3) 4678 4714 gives 84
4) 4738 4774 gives 28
